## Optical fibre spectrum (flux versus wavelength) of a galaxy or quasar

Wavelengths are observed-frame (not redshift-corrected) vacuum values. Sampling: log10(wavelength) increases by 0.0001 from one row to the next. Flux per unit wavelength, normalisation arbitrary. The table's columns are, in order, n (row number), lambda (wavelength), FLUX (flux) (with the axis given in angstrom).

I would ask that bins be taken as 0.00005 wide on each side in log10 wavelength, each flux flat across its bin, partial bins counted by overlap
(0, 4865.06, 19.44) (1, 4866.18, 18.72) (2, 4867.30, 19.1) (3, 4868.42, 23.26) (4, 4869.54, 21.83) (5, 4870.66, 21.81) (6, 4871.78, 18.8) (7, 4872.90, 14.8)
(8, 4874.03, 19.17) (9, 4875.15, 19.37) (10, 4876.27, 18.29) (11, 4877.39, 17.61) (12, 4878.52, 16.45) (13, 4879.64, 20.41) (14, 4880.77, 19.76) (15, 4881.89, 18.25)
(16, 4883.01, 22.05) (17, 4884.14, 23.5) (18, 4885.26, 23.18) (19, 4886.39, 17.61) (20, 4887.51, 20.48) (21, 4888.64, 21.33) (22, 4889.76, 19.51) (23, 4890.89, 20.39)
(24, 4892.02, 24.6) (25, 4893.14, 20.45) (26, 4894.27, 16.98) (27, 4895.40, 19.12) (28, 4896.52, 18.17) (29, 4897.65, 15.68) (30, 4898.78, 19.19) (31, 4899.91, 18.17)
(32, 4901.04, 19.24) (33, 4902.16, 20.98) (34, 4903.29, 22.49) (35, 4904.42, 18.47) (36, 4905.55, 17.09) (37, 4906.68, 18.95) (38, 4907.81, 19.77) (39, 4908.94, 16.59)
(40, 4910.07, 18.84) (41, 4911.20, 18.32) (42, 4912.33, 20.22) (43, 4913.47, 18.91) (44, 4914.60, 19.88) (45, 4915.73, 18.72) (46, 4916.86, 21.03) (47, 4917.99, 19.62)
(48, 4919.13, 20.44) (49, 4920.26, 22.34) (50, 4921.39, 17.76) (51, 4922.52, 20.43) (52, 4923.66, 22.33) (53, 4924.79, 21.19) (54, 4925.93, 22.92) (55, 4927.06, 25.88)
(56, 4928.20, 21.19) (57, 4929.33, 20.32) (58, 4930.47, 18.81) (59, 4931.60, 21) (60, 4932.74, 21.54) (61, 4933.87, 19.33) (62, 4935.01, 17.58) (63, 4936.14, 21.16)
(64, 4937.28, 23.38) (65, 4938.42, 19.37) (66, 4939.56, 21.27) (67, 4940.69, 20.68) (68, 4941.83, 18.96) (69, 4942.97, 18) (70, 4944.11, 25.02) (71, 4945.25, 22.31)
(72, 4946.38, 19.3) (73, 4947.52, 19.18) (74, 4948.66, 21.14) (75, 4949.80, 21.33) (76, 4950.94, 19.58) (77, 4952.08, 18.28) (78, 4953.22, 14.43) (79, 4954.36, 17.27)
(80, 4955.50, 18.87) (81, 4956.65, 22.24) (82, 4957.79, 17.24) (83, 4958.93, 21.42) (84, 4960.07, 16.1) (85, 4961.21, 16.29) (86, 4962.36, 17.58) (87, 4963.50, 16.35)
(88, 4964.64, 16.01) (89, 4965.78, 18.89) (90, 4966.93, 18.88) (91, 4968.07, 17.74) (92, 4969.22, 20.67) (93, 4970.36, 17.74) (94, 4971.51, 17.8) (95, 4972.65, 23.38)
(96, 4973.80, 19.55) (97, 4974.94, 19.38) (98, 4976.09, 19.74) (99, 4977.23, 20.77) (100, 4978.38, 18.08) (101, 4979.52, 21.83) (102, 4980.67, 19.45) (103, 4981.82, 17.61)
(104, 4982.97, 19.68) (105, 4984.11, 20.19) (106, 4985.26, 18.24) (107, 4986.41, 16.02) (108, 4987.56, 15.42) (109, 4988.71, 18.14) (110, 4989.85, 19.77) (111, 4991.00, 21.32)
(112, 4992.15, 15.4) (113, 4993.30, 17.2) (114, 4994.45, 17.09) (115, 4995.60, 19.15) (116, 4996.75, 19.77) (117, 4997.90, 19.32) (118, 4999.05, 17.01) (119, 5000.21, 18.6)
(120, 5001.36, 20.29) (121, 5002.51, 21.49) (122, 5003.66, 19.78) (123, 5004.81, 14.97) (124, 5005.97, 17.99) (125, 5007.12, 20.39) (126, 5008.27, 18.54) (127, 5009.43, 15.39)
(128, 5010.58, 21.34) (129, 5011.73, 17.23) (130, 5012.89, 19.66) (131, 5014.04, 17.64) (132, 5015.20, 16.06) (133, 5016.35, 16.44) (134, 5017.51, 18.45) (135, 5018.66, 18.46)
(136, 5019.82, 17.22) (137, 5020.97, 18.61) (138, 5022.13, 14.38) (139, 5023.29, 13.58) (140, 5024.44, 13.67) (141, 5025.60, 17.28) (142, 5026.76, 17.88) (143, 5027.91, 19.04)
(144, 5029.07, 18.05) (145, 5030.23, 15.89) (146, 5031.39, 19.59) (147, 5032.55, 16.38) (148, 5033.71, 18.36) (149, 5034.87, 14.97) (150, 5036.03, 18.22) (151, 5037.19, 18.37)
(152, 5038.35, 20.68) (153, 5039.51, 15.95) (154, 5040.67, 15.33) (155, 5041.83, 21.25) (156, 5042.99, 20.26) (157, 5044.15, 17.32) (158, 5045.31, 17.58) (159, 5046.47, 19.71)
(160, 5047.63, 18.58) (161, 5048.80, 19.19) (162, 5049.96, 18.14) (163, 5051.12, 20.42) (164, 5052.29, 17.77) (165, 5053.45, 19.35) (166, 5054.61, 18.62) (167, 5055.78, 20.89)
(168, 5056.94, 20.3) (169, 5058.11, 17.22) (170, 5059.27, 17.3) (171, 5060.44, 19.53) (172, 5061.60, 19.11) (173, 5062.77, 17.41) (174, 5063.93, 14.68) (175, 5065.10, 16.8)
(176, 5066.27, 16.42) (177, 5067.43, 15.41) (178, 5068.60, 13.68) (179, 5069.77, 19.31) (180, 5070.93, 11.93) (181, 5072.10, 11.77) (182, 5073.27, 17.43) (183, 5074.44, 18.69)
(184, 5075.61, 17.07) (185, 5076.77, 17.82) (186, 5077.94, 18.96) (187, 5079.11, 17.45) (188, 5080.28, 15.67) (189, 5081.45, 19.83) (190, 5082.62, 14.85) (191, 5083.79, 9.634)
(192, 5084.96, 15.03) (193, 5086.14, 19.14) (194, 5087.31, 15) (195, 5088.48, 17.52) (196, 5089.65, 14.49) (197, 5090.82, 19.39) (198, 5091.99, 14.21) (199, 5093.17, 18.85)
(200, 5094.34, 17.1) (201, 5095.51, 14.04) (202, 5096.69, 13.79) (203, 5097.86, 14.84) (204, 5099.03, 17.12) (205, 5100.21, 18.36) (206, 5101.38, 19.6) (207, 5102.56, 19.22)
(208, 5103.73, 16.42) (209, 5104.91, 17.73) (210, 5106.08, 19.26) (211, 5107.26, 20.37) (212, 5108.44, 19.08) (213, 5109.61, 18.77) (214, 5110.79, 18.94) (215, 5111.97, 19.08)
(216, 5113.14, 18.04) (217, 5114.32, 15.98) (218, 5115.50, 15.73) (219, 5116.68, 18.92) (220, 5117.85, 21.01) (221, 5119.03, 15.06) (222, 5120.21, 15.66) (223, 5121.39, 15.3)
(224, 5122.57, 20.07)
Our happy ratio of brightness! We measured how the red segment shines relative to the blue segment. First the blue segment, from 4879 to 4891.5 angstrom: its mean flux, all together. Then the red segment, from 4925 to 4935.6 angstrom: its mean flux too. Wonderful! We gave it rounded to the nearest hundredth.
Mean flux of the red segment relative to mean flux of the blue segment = 1.02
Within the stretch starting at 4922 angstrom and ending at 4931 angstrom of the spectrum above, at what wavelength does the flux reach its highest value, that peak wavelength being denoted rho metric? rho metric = 4927.06 angstrom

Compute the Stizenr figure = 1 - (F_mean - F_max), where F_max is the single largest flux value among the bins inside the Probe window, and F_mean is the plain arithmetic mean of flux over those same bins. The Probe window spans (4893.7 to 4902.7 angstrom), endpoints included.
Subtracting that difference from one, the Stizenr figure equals 3.5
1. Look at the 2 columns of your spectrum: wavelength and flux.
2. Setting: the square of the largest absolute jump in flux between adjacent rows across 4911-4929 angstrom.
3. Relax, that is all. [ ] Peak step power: 22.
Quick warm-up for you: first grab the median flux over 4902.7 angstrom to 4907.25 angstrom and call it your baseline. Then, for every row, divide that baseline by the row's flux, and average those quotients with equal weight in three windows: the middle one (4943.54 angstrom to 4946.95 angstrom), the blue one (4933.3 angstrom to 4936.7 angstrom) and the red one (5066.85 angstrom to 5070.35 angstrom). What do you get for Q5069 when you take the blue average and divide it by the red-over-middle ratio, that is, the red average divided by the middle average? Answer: 0.70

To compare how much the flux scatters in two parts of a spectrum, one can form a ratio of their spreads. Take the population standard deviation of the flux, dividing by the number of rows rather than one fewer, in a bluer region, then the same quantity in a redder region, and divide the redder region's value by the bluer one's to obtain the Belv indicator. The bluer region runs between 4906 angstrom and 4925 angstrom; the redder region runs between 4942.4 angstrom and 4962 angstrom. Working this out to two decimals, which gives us 1.77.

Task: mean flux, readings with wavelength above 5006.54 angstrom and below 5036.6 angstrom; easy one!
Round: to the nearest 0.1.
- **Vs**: 17.4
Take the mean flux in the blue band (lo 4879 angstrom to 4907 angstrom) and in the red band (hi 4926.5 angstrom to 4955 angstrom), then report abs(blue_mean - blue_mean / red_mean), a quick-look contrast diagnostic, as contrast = 18.86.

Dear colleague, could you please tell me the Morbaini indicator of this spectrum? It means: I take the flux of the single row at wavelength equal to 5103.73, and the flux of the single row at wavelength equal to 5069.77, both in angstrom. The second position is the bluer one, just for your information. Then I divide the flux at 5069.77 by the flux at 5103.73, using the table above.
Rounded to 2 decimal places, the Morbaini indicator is 1.18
